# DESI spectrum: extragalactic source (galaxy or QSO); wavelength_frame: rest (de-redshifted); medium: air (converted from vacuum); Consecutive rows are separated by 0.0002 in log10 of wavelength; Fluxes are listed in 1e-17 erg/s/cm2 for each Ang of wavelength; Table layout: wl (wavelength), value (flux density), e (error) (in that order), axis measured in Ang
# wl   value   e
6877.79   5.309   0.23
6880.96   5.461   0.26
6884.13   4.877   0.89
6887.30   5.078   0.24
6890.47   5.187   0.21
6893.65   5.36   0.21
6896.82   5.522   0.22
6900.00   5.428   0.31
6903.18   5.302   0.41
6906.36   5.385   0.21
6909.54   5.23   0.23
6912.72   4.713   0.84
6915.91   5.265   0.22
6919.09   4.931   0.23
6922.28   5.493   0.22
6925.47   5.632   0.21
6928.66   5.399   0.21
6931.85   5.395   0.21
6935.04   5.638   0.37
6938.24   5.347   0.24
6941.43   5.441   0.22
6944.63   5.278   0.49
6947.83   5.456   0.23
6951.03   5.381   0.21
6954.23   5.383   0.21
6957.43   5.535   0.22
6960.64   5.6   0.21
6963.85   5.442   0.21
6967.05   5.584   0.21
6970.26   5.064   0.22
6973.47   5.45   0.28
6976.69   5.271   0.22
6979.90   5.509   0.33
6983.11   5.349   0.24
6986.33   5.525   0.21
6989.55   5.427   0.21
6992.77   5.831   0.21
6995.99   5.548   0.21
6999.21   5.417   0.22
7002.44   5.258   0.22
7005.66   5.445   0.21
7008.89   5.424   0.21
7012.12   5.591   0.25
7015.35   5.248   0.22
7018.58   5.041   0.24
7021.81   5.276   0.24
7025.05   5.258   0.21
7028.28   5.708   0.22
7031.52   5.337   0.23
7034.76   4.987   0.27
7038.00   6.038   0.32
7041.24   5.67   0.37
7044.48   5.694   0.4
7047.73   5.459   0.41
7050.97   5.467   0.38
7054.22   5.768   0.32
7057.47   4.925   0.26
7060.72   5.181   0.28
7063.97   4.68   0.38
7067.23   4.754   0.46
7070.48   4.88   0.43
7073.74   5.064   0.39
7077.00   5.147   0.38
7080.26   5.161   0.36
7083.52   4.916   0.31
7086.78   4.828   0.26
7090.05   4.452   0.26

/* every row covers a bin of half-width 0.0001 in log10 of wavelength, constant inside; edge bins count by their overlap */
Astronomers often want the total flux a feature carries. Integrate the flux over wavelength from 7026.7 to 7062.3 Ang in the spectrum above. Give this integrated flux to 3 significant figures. 195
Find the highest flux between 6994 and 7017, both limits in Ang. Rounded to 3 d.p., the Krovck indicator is 5.591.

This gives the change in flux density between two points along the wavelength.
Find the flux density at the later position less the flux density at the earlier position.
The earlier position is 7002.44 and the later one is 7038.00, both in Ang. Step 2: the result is 0.8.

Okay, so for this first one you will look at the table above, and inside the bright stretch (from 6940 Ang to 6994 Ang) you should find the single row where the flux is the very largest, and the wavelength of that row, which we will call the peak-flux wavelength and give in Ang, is 6992.77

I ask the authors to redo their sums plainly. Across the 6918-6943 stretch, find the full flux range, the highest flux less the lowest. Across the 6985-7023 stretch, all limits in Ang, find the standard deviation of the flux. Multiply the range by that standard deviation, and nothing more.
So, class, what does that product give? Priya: 0.14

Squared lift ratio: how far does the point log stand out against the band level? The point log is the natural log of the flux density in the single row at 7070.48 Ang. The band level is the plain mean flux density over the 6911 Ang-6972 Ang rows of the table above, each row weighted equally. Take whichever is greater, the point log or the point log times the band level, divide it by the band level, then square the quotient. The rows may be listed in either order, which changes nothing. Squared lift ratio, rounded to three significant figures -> 2.51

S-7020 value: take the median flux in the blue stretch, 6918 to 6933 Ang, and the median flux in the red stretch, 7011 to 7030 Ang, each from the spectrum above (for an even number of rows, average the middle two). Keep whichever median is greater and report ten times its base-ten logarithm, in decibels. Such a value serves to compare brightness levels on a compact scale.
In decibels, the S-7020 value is 7.32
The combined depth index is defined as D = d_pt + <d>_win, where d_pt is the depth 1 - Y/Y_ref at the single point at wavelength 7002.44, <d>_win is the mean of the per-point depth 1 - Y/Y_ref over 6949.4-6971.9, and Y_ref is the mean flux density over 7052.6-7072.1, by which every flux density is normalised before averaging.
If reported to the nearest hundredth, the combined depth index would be -0.12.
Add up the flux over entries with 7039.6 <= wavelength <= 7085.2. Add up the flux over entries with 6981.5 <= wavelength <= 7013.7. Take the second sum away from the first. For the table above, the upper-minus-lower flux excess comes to 18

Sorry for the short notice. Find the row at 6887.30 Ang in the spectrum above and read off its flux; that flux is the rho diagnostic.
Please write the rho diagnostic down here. 5.078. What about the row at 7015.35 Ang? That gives 5.248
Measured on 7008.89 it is 5.424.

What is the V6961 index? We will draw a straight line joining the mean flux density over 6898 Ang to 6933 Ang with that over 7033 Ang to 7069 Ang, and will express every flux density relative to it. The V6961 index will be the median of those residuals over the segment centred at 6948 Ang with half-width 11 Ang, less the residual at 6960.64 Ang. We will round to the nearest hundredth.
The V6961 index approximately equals -0.22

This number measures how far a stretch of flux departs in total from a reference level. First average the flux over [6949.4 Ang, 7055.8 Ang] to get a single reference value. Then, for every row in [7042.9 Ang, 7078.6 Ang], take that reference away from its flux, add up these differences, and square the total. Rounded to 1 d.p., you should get 8.9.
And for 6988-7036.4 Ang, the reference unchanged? 1.0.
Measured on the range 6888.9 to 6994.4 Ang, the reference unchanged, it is 5.0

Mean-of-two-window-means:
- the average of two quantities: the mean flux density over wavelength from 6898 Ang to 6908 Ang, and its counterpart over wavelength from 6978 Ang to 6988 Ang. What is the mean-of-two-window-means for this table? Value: 5.42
